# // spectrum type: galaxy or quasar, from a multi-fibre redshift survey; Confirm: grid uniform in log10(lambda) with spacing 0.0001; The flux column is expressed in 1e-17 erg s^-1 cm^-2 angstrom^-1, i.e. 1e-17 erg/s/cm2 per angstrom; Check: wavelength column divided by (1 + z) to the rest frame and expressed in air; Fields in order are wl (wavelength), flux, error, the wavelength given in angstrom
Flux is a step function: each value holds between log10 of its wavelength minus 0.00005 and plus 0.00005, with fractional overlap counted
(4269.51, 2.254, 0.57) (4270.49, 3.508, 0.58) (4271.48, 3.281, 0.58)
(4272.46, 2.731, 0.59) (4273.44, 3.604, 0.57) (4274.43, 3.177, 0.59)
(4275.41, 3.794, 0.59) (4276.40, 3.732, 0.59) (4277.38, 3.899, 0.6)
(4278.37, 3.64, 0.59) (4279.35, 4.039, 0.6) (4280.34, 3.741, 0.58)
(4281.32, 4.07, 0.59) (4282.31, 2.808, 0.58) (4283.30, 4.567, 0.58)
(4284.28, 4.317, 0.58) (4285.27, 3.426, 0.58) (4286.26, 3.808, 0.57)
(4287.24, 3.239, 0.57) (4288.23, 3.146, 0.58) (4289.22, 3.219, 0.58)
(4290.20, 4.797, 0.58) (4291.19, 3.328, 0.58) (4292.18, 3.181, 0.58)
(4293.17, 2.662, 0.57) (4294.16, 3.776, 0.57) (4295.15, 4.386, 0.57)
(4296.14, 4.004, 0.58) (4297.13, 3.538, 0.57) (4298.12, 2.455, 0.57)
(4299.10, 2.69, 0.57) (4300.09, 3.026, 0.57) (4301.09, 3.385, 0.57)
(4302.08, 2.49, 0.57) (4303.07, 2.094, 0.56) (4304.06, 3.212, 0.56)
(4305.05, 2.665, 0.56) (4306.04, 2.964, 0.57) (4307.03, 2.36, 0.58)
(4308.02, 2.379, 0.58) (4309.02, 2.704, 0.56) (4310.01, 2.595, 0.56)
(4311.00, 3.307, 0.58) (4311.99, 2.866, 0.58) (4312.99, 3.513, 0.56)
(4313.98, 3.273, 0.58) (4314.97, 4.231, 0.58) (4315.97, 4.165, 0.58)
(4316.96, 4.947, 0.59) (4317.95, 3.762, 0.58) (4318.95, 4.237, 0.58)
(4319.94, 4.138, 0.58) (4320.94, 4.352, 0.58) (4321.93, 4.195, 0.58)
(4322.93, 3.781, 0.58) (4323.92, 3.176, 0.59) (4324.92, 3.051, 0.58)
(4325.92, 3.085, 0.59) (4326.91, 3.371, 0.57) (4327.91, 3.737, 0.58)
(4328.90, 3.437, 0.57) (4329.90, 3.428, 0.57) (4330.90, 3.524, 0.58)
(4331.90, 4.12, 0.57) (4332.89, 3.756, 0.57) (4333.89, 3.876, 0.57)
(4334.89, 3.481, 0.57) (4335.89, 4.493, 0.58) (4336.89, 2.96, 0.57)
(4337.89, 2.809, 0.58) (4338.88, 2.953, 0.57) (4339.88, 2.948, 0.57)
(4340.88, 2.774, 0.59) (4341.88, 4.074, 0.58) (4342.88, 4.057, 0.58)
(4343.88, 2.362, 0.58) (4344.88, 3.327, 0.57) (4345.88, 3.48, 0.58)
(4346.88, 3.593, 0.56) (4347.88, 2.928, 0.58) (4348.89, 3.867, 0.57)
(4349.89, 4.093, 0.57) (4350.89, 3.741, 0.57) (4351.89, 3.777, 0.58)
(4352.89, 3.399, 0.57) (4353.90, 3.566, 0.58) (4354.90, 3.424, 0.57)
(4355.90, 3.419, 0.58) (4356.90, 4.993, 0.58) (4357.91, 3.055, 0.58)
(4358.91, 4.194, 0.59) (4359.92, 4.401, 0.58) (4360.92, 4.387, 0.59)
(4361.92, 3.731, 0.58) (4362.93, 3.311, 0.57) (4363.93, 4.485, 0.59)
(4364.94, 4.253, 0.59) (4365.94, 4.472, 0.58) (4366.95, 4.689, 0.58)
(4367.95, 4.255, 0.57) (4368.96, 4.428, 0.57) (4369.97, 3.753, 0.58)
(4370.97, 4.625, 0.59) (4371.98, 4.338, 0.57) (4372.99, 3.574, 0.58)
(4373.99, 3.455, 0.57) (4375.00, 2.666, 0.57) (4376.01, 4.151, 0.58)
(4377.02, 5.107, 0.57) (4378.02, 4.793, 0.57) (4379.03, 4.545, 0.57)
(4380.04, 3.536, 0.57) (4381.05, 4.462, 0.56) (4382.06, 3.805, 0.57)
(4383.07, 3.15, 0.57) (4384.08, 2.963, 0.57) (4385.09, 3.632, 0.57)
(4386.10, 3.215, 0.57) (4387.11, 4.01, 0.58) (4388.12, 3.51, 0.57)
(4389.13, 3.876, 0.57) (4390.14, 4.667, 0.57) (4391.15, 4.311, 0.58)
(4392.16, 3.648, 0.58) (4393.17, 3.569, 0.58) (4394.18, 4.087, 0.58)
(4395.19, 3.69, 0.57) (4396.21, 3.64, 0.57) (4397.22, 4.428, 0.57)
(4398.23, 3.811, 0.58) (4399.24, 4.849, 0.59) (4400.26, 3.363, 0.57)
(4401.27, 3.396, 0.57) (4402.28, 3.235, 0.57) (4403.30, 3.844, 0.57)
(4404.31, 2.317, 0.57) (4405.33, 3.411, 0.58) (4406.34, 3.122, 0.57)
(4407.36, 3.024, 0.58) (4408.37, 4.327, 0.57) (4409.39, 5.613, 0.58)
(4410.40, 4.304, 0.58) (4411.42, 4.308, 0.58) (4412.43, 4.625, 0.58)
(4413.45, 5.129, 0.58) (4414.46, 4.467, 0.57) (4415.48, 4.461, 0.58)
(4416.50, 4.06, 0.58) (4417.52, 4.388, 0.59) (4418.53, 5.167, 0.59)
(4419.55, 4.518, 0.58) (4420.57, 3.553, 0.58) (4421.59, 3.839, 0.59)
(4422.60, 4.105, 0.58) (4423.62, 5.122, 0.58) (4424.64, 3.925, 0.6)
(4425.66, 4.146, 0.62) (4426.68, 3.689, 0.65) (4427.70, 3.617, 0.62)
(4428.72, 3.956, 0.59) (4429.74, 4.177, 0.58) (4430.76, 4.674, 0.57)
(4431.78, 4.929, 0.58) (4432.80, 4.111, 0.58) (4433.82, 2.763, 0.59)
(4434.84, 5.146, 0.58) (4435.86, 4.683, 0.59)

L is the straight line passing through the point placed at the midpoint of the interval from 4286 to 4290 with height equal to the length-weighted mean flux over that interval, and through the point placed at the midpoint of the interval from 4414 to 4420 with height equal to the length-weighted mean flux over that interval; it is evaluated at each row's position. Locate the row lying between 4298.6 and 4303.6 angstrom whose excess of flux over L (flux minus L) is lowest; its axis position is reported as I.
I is 4303.07 angstrom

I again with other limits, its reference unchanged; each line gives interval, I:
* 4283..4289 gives 4288.23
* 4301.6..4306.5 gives 4303.07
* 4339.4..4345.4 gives 4343.88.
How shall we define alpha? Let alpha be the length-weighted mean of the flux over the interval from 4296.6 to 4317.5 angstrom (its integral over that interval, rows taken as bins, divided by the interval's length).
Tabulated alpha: 3.09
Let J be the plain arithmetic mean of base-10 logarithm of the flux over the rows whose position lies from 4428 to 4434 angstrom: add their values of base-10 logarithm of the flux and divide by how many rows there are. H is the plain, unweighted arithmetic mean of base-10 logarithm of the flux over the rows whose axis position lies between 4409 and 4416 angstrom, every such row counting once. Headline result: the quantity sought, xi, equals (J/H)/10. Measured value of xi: 0.09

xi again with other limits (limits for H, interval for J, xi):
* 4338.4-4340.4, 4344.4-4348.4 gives 0.11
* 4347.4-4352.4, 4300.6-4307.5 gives 0.08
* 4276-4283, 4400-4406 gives 0.09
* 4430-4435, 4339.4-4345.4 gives 0.08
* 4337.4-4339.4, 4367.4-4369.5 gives 0.14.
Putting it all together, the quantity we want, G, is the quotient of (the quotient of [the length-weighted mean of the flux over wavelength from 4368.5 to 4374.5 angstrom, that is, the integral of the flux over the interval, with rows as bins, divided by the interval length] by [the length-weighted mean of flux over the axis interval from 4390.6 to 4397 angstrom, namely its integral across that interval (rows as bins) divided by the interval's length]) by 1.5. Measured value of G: 0.70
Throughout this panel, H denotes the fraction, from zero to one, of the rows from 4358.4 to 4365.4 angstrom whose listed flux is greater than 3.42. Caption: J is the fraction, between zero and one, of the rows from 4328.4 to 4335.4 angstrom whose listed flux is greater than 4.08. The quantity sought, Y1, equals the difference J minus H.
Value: -0.71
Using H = 0.86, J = 0.1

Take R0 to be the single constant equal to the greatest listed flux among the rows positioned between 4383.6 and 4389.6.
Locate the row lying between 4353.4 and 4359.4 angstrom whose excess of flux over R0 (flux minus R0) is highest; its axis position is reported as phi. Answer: 4356.90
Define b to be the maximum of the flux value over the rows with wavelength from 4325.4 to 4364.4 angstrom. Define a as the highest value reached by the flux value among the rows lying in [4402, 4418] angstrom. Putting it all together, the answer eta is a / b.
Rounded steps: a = 5.613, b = 4.993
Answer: 1.12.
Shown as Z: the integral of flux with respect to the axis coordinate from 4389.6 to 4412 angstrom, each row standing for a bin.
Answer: 87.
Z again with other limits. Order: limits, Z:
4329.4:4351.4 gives 77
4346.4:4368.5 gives 86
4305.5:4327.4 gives 76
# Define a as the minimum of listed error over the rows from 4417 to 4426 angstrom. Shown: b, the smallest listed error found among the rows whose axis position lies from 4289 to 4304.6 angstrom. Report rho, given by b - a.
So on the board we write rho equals -0.020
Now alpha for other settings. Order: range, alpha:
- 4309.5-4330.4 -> 3.65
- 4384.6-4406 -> 3.73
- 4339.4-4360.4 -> 3.59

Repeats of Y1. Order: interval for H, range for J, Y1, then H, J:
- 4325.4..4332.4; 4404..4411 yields -0.29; 0.71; 0.4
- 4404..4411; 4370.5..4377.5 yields 0.14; 0.43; 0.6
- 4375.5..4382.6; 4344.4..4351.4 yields -0.86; 1.00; 0.1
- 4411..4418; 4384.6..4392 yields -0.71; 1.00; 0.3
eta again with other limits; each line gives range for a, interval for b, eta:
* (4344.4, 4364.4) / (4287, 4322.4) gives 1.01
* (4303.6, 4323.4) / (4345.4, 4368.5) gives 0.99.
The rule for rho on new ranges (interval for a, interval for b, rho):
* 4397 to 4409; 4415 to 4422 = 0.010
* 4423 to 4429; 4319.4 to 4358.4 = -0.020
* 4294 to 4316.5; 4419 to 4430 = 0.020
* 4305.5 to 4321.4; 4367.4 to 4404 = 0.000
